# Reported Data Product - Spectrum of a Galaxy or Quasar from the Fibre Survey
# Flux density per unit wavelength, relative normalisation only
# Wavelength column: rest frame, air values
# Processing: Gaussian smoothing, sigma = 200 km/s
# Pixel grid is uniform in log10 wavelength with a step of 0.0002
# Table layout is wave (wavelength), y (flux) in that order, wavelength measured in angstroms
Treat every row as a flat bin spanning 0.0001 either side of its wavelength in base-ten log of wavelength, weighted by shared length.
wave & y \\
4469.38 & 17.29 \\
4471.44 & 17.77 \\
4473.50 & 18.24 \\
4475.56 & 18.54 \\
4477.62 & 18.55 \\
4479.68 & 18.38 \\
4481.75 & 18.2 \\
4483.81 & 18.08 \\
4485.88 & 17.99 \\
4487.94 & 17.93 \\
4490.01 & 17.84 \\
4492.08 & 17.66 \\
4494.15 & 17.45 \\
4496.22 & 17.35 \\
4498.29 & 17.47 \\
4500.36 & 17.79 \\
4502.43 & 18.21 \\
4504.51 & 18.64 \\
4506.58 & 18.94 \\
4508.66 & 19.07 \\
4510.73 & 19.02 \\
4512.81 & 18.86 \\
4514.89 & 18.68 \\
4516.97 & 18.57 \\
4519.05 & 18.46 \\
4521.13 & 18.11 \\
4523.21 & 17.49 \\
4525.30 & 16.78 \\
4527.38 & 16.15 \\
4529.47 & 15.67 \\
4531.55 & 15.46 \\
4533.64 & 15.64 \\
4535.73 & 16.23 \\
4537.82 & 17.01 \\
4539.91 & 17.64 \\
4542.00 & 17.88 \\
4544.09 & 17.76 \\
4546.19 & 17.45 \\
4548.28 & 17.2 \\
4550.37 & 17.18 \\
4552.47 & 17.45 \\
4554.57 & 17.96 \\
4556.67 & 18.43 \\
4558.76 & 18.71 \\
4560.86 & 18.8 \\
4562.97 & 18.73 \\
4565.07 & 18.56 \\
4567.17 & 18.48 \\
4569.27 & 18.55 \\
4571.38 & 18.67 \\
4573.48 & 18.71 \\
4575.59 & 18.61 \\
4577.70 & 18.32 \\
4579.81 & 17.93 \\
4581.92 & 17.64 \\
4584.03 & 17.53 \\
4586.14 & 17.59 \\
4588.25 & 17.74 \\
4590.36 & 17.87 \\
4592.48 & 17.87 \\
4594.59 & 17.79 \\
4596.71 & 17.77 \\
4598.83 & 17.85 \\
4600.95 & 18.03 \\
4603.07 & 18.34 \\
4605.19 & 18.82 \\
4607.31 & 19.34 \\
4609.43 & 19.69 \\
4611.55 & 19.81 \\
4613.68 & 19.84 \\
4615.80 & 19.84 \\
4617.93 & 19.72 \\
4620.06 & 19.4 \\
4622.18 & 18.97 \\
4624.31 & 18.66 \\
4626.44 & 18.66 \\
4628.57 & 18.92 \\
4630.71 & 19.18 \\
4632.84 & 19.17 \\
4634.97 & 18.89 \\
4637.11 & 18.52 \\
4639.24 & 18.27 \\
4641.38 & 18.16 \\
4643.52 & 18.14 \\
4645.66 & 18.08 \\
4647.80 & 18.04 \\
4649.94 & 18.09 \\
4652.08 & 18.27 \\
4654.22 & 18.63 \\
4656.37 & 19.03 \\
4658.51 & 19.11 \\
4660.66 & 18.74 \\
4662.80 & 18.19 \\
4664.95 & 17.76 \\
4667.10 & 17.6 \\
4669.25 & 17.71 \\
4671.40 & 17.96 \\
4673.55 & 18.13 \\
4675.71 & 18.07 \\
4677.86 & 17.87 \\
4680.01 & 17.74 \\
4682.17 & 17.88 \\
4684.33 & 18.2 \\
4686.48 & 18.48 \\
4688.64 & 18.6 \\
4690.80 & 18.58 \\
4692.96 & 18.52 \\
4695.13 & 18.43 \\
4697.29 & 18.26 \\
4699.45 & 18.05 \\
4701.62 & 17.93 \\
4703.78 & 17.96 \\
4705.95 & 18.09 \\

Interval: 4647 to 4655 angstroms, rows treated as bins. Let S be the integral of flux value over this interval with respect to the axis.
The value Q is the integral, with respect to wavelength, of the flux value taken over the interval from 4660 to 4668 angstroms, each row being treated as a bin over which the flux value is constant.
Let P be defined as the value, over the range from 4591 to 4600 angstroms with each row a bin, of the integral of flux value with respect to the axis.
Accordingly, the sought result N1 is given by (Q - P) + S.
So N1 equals 130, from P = 160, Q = 144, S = 146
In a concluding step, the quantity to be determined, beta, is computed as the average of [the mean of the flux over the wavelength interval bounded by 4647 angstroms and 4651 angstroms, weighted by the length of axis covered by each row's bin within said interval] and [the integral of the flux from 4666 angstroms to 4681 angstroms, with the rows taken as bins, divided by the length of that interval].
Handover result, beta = 18.0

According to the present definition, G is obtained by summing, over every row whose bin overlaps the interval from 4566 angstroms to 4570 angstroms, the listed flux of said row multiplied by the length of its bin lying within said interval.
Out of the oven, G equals 74.2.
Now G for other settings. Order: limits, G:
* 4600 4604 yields 72.7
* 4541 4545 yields 71.3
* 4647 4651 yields 72.3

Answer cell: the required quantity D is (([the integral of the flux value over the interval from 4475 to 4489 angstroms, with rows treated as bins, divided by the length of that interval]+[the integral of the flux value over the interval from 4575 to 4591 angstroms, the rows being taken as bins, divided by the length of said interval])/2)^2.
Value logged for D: 326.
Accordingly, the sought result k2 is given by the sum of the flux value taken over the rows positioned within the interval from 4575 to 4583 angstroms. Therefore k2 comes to 72.5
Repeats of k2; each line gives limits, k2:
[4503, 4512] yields 75.7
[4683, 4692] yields 73.9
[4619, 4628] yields 75.7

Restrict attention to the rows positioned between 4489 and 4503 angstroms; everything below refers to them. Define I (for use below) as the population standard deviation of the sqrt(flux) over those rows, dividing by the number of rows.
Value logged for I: 0.032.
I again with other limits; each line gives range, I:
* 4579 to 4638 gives 0.090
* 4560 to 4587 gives 0.053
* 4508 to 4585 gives 0.119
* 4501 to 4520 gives 0.031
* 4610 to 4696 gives 0.070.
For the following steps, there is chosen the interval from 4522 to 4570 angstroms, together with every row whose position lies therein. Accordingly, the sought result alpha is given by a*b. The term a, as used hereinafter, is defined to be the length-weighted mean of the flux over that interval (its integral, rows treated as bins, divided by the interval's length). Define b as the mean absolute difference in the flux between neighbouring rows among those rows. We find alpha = 5.7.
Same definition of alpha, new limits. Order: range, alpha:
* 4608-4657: 3.4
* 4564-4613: 3.3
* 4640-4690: 3.7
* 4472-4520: 3.2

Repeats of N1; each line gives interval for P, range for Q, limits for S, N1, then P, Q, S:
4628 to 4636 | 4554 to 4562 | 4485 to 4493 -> 139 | 152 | 148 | 143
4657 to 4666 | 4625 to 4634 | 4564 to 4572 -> 153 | 166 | 171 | 149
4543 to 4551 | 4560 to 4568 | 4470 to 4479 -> 174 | 139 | 149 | 164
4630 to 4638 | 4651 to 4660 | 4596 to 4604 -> 161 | 152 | 169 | 144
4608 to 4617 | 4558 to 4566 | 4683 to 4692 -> 138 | 178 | 149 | 166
